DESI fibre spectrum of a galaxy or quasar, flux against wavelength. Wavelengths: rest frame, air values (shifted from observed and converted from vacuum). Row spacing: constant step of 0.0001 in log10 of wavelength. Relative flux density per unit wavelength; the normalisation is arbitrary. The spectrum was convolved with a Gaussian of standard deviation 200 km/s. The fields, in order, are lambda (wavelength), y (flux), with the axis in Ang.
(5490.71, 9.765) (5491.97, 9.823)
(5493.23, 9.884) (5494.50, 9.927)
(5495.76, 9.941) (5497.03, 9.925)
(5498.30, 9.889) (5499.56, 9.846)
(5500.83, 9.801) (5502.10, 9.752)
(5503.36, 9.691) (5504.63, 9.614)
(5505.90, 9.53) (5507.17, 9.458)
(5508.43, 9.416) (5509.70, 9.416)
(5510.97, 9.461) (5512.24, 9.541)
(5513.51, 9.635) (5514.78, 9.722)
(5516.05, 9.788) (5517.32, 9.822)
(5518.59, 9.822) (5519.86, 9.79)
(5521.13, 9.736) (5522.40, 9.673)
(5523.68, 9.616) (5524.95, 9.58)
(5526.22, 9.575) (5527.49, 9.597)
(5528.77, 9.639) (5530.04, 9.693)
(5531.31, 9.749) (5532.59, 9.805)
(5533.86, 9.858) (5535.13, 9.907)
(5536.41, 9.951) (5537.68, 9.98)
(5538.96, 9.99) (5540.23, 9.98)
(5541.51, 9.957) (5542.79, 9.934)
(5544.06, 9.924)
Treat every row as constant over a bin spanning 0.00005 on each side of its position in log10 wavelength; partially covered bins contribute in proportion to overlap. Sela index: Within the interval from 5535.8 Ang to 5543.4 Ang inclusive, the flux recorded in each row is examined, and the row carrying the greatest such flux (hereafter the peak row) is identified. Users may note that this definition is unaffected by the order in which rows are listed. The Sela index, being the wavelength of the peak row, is 5538.96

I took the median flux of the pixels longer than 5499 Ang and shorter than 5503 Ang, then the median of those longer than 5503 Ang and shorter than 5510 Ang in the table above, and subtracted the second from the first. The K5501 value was 0.31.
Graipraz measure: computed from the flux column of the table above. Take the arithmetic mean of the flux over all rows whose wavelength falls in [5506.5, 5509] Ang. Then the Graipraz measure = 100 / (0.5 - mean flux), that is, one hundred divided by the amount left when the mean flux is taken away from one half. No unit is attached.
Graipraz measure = -11.2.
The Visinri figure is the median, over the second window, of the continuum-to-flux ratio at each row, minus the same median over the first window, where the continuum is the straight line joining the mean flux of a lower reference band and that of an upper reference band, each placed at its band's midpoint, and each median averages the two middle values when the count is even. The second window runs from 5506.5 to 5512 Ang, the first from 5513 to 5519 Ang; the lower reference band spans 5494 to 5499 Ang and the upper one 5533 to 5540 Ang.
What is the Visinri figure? 0.04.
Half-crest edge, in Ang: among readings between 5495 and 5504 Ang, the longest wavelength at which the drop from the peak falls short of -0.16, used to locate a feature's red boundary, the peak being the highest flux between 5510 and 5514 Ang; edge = 5500.83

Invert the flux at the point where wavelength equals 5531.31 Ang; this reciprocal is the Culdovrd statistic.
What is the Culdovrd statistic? 0.103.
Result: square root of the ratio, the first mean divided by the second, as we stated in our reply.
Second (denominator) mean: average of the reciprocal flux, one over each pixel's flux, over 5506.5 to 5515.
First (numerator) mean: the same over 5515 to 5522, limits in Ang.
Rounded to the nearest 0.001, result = 0.986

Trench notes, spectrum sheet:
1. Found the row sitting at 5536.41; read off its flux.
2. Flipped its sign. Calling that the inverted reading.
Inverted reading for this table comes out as -9.95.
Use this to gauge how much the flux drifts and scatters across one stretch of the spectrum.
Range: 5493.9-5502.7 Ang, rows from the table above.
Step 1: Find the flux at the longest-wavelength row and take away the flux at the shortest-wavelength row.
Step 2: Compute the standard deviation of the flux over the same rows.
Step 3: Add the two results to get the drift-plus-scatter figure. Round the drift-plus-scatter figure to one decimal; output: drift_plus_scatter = -0.1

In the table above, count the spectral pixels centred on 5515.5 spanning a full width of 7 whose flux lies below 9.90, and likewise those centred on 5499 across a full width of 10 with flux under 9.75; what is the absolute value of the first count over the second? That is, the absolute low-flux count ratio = 6.0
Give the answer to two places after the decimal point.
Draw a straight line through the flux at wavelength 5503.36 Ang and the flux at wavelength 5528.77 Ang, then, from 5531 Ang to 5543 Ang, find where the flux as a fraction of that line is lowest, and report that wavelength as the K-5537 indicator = 5531.31 Ang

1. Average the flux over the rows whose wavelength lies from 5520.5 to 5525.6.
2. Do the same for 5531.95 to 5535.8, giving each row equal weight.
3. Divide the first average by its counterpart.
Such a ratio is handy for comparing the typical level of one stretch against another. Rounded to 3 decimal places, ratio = 0.979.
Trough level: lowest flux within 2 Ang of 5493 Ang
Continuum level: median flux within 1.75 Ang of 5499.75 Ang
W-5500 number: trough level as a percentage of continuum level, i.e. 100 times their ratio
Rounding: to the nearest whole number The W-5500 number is 100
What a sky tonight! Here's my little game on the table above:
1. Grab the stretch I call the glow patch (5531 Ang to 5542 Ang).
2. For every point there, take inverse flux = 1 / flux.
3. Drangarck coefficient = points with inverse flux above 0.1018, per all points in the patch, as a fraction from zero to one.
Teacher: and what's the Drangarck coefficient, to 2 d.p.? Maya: 0.22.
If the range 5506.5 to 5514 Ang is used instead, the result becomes 1.00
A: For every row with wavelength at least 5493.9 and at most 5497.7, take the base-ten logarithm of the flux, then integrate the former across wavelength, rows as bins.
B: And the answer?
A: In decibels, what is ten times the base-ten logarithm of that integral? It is 5.78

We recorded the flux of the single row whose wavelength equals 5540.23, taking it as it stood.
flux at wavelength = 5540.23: 9.98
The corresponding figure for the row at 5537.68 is 9.98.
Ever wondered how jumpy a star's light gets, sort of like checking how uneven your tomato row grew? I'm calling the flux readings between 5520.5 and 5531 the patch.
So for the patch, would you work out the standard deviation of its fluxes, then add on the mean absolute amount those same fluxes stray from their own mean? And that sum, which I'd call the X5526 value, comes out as 0.10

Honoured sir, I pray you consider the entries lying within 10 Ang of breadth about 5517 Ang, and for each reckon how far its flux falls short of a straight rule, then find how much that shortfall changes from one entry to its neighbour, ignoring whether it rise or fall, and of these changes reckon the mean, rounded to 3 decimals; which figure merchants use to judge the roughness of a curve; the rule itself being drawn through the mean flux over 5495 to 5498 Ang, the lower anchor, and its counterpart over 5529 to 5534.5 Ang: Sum 0.055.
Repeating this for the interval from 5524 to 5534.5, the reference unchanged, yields 0.045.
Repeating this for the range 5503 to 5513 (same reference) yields 0.056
